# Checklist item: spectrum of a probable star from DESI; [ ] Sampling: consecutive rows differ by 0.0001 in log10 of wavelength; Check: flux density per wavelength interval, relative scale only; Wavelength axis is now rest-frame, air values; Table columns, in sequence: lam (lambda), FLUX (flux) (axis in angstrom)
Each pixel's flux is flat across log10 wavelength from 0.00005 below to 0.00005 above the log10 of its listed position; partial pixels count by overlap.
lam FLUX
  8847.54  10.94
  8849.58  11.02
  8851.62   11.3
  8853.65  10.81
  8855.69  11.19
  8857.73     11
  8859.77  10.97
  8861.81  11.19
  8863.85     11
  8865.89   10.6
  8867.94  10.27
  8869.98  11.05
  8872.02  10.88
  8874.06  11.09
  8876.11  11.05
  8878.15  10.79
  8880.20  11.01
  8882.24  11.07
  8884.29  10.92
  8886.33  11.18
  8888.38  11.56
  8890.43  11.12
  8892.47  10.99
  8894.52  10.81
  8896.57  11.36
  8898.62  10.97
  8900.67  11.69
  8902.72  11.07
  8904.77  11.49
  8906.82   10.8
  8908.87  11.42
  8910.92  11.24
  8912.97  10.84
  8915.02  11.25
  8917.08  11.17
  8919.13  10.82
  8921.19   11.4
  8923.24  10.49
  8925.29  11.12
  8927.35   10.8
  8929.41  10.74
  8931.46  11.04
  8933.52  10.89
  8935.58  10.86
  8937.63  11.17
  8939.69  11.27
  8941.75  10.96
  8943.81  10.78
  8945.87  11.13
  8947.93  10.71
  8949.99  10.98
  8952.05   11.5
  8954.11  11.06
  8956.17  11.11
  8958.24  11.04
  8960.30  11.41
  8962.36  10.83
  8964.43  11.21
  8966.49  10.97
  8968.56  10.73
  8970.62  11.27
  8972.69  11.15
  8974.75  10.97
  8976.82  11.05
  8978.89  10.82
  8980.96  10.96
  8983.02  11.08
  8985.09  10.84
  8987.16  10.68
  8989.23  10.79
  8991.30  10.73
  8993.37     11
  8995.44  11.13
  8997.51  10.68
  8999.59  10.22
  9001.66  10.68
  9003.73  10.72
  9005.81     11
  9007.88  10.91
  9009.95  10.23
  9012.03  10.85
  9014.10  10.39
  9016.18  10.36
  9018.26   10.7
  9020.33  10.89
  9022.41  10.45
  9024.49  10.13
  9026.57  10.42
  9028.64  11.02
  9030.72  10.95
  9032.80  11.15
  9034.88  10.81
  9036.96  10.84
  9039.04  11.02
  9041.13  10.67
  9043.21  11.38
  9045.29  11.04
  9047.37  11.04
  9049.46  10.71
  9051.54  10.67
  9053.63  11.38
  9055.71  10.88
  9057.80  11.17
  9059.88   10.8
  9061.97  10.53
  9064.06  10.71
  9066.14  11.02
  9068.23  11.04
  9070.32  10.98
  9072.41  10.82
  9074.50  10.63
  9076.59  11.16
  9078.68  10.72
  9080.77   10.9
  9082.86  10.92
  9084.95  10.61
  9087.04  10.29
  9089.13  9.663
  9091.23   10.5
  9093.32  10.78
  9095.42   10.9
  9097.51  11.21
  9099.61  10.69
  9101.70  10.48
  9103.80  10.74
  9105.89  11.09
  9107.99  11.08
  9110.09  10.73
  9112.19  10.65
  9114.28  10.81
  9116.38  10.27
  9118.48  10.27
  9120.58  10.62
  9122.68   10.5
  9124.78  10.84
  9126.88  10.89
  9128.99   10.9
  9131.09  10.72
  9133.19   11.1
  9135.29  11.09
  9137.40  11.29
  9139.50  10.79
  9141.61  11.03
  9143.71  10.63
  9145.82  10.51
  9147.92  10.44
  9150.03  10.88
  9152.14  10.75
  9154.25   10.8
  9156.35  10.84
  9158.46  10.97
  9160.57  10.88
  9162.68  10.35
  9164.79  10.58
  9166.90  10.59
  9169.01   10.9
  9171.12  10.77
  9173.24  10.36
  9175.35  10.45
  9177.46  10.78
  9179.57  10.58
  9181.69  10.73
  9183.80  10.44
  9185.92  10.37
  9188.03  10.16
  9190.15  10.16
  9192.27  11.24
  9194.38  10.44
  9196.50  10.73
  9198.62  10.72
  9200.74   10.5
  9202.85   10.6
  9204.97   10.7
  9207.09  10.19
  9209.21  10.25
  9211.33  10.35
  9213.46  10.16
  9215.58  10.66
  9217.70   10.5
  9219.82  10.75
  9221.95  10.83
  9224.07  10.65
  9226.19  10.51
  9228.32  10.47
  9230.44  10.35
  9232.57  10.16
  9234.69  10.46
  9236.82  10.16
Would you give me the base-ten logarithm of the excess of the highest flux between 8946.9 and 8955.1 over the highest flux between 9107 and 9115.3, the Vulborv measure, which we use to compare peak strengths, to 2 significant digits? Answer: -0.38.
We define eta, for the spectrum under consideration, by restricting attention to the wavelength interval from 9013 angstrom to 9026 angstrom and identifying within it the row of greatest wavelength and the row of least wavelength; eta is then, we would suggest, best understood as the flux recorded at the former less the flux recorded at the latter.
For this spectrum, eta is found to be -0.26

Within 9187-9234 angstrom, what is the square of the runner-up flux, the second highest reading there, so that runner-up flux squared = 117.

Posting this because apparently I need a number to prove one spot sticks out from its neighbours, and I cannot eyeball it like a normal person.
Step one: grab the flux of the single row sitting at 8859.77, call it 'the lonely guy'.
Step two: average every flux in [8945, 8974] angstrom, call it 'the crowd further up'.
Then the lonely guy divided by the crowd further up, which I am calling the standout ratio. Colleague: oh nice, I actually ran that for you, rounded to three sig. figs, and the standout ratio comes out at 0.990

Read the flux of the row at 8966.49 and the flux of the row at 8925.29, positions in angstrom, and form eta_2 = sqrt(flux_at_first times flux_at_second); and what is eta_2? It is 11.0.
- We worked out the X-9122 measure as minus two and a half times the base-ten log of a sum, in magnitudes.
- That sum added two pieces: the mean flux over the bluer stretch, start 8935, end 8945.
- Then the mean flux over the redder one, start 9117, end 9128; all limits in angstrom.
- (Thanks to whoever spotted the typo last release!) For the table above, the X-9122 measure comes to -3.34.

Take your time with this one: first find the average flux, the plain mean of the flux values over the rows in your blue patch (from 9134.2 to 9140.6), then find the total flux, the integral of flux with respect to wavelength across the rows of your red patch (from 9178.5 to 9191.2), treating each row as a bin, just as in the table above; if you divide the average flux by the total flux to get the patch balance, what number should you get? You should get 0.084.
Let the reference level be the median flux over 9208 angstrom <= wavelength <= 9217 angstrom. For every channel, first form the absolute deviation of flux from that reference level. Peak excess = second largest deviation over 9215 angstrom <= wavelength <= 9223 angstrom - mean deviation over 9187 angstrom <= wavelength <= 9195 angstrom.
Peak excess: 0.1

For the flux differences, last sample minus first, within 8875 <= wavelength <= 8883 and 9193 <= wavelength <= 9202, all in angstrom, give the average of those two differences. 0.04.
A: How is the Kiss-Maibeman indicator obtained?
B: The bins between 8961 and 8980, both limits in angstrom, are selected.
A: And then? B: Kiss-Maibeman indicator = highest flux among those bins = 11.27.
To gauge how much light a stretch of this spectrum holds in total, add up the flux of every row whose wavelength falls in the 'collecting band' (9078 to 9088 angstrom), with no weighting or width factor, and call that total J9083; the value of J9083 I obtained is 53.4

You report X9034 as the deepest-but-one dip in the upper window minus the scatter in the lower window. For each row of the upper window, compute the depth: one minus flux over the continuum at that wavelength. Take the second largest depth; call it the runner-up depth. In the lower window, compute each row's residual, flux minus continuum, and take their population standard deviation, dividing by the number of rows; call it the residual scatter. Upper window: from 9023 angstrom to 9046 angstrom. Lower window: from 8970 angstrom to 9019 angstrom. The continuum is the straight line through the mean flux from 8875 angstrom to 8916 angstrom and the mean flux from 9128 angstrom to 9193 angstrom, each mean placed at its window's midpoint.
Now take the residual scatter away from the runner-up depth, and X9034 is -0.22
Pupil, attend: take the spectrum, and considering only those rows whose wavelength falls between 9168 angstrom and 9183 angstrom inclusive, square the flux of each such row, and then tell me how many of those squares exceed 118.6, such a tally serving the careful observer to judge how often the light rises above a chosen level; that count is 1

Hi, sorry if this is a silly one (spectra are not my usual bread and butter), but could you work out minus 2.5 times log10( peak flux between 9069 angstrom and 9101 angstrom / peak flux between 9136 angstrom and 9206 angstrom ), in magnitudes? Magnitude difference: 0.01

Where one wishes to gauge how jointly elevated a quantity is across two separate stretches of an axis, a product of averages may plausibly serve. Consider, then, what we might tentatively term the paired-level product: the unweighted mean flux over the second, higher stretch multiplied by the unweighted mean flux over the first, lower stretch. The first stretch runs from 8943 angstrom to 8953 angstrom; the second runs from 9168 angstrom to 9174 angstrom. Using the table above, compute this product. 117.7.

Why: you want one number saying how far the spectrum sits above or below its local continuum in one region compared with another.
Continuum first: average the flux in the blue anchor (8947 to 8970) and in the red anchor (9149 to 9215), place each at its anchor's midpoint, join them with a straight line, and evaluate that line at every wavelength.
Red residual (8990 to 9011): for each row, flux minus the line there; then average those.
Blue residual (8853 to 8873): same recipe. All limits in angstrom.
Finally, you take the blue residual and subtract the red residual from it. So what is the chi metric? -0.12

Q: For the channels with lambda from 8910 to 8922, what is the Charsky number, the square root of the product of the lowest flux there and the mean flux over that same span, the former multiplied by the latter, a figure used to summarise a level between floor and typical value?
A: 11.0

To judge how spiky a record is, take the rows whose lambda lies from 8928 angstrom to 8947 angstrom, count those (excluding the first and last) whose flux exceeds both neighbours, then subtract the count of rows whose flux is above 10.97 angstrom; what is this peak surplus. -2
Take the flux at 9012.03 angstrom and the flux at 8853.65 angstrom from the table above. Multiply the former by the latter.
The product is 117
